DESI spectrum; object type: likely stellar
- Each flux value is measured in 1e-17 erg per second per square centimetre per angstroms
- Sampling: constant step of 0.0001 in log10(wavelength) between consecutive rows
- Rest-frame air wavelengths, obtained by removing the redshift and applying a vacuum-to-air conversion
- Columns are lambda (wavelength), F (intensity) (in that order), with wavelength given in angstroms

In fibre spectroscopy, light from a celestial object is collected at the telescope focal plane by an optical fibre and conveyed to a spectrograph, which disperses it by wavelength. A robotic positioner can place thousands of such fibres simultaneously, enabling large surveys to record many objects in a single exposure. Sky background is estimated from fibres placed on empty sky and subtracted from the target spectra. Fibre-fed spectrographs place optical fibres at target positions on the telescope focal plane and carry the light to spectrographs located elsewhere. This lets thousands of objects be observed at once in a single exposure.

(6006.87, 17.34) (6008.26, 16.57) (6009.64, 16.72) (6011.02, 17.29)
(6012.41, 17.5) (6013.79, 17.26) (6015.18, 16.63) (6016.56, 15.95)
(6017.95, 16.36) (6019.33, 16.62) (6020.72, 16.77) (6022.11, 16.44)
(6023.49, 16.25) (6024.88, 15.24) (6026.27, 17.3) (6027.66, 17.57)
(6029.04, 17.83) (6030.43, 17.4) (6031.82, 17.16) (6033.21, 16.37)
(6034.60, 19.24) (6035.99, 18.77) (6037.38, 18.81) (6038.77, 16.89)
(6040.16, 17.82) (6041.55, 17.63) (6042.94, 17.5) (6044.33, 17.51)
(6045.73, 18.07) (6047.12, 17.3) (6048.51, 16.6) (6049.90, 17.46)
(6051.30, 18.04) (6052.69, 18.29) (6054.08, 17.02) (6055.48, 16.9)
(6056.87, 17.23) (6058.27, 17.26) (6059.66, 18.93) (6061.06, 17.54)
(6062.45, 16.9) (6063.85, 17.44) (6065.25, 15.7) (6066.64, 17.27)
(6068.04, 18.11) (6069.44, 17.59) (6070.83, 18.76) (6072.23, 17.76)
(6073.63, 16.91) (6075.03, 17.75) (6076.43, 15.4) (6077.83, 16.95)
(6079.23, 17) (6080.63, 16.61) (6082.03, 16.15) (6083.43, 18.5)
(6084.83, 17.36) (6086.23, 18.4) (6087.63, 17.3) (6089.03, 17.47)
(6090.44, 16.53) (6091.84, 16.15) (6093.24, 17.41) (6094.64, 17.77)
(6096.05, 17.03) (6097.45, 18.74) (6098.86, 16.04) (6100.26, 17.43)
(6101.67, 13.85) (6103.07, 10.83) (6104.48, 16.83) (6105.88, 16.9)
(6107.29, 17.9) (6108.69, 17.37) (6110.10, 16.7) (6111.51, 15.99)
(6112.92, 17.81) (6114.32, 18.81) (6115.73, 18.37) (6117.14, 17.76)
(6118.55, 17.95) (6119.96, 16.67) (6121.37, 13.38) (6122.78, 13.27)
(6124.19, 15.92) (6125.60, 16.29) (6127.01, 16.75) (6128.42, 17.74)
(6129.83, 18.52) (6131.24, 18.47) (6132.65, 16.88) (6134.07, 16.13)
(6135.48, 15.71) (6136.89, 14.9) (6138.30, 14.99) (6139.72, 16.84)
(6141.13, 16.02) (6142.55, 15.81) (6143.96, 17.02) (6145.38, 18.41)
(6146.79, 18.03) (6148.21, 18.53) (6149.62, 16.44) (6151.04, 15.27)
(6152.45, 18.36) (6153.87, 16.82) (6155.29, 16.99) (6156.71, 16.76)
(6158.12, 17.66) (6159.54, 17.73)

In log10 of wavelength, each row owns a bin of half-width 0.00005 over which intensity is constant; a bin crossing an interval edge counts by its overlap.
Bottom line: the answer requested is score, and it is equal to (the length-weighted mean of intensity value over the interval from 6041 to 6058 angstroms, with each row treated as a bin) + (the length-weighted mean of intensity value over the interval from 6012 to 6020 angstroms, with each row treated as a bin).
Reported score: 34.2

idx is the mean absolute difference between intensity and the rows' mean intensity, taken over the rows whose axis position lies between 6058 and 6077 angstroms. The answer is 0.69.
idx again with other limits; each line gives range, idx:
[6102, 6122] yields 1.40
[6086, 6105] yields 1.34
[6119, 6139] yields 1.22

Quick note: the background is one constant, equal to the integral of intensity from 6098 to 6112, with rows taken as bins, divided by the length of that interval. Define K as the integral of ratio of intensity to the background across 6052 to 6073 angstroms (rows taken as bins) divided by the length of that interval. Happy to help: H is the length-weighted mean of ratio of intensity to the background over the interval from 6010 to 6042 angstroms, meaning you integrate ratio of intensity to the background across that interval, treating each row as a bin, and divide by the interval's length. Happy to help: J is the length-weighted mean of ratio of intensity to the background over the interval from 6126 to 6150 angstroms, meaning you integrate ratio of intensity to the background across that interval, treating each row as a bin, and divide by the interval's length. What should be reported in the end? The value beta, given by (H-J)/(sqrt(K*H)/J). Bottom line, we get 0.02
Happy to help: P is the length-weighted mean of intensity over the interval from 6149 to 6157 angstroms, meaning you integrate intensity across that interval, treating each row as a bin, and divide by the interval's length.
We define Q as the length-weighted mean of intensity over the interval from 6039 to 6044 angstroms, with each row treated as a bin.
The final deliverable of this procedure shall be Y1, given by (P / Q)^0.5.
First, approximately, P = 16.8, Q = 17.6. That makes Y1 0.98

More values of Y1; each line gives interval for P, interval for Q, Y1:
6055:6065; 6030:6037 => 0.99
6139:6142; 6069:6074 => 0.96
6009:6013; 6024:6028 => 1.02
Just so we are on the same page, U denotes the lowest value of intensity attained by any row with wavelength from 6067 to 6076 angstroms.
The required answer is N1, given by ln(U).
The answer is 2.83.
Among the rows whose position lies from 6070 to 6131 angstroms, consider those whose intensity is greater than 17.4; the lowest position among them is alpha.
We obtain 6070.83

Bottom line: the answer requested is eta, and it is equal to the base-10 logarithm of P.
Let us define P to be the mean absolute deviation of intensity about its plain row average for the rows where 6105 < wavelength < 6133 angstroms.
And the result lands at 0.0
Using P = 1.1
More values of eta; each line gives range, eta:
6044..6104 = -0.1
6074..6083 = -0.2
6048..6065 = -0.3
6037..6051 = -0.4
